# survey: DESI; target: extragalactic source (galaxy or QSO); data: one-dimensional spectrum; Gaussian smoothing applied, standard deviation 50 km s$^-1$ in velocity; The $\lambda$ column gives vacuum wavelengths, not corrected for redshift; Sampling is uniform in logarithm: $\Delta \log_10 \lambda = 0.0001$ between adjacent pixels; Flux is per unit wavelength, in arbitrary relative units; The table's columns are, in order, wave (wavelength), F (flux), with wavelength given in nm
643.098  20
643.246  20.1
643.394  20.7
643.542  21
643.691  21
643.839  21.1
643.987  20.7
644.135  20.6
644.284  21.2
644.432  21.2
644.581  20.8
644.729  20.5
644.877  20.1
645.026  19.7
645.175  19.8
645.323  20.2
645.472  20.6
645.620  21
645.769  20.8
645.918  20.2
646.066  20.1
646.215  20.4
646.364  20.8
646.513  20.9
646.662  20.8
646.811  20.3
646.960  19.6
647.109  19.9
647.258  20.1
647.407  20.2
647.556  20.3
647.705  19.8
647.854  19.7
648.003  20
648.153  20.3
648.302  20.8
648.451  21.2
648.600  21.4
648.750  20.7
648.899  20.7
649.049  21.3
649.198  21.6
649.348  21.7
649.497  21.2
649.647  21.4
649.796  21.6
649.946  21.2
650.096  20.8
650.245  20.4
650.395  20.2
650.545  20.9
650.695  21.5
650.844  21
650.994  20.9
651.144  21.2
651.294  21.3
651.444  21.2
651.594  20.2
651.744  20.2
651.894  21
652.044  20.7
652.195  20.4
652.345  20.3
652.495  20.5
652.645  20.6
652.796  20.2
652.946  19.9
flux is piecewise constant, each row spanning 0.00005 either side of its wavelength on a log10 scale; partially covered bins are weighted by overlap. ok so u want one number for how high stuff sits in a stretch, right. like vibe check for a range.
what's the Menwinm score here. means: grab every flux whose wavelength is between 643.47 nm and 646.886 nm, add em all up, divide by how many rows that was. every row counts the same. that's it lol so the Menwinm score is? 20.6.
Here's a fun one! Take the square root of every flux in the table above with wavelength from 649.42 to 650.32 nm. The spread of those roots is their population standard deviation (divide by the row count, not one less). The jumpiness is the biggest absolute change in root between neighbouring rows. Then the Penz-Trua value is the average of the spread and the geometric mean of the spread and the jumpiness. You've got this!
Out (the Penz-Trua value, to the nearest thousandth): 0.043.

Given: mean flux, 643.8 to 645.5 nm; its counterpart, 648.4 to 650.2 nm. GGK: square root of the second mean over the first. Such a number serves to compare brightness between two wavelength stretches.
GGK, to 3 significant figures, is 1.02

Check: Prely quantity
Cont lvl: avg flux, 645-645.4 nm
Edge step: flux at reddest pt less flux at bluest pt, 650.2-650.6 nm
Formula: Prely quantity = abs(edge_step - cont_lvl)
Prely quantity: 19.4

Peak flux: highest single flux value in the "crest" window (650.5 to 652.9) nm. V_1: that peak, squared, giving 462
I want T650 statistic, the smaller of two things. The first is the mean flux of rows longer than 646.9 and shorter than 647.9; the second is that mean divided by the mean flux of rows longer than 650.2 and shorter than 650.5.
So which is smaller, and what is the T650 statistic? 0.98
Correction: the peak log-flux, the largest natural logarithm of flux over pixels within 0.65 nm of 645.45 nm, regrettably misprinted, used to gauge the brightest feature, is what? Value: 3.04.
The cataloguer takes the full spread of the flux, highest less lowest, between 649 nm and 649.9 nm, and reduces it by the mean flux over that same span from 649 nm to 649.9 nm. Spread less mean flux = -21.0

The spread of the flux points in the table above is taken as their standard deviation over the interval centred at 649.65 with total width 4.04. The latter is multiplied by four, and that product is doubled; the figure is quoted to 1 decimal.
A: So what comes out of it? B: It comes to 4.5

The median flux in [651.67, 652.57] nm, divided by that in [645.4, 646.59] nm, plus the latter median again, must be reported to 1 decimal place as 21.7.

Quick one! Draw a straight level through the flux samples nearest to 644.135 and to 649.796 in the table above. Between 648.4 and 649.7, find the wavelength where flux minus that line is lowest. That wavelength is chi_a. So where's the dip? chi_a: 648.899 nm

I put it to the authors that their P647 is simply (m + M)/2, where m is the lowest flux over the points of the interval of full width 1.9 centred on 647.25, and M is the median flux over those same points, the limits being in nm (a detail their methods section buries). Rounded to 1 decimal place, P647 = 19.9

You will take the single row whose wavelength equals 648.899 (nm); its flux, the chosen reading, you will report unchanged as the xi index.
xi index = 20.7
